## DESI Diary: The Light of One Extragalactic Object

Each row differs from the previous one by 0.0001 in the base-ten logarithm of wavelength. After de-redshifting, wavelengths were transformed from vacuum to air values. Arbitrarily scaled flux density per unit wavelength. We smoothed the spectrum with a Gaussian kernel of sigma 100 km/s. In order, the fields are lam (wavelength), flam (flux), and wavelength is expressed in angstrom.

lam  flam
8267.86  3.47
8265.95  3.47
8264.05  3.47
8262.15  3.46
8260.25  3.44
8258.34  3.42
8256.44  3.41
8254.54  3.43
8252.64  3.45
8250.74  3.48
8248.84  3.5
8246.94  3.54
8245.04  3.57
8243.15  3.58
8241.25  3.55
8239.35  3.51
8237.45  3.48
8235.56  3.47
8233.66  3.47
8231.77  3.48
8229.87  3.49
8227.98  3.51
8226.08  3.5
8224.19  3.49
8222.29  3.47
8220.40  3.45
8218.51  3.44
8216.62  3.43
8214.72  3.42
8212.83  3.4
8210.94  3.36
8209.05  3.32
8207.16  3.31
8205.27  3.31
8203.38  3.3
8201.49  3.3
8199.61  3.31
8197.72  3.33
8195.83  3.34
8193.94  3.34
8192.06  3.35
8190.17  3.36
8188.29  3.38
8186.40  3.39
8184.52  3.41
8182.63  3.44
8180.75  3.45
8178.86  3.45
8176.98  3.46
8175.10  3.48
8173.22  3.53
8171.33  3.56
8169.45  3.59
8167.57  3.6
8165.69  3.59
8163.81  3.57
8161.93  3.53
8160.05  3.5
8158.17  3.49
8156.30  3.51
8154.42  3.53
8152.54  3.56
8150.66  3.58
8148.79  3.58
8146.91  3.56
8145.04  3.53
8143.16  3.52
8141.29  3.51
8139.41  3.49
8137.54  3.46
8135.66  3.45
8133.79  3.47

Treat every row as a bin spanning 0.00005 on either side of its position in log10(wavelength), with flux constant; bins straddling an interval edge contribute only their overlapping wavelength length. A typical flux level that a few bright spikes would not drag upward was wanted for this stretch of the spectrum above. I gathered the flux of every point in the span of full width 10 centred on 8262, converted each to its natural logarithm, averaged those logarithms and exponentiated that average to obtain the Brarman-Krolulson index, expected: 3.45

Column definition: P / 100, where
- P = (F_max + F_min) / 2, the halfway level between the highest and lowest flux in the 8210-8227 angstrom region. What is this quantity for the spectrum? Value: 0.0343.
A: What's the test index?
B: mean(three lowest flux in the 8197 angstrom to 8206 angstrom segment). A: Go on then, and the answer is 3.30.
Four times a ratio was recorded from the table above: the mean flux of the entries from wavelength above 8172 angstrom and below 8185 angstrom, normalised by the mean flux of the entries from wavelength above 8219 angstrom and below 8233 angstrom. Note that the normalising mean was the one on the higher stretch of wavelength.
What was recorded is 3.97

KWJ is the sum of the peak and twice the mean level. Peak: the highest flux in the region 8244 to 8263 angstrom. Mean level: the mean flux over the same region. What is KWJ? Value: 10.51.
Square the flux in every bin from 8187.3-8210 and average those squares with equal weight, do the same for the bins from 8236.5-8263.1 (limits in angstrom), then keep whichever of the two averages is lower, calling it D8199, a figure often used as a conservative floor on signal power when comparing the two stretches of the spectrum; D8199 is 11.1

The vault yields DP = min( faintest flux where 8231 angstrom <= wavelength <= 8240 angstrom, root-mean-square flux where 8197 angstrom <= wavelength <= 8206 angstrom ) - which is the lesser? 3.31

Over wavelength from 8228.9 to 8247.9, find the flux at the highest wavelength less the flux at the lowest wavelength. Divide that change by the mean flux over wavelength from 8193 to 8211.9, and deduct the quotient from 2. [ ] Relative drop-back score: 1.98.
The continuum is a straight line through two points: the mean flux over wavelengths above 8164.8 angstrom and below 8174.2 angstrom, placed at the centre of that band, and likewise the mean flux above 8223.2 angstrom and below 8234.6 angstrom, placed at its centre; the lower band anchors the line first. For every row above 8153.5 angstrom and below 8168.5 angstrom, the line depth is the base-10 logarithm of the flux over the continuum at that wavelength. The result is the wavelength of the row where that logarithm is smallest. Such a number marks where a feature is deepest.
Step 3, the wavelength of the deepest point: 8158.17 angstrom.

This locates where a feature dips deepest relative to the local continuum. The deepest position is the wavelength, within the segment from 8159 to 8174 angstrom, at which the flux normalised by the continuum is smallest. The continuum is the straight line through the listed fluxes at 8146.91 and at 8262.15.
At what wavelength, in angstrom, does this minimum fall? 8160.05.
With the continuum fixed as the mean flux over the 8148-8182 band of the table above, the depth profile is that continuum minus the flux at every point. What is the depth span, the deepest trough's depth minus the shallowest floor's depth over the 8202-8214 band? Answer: 0.10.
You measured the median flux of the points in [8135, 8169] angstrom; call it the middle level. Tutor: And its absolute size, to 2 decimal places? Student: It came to 3.53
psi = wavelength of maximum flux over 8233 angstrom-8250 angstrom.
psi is 8243.15 angstrom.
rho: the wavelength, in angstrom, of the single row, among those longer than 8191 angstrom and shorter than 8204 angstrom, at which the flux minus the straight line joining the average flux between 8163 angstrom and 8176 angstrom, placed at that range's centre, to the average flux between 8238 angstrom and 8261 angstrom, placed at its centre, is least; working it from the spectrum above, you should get 8201.49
